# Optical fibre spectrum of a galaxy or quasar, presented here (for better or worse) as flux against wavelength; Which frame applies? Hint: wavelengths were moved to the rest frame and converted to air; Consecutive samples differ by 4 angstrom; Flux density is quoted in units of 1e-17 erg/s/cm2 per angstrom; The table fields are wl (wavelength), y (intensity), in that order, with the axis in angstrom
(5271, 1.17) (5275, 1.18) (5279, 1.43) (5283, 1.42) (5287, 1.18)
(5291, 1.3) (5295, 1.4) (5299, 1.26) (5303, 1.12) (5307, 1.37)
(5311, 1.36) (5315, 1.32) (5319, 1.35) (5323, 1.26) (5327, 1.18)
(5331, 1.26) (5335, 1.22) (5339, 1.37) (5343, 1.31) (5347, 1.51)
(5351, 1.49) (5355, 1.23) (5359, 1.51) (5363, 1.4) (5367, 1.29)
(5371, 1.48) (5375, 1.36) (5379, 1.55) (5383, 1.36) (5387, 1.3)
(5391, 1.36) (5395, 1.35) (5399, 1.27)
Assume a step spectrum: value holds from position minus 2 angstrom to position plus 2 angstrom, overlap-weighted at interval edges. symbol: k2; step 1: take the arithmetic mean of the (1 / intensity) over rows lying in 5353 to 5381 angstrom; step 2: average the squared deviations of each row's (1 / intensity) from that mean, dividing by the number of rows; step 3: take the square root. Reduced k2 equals 0.0571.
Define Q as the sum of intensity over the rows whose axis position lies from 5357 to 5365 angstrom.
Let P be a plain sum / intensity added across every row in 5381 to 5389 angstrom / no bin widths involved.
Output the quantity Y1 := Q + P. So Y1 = 5.6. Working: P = 2.660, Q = 2.91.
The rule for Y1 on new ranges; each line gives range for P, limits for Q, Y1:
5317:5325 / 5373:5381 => 5.5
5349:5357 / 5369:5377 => 5.6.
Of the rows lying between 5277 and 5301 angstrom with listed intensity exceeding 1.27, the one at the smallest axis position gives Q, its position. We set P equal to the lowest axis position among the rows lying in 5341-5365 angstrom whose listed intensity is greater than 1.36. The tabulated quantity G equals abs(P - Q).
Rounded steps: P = 5347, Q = 5279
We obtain 68 angstrom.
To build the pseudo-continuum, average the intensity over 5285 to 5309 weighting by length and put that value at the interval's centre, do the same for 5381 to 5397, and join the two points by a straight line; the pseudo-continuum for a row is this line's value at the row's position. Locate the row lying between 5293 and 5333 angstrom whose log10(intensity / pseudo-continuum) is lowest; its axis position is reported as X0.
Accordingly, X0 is 5303 angstrom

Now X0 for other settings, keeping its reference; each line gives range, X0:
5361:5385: 5367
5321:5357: 5327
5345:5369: 5355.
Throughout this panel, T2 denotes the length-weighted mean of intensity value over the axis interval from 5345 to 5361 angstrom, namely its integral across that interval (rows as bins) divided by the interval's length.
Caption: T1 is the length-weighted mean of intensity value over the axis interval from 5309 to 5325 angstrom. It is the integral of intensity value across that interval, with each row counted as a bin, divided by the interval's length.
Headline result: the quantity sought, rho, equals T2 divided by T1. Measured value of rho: 1.09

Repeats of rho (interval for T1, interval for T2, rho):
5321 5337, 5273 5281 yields 1.06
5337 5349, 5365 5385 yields 1.01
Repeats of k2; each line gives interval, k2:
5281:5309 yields 0.0656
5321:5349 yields 0.0571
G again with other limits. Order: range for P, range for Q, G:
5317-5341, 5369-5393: 32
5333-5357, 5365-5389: 28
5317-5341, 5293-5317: 44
